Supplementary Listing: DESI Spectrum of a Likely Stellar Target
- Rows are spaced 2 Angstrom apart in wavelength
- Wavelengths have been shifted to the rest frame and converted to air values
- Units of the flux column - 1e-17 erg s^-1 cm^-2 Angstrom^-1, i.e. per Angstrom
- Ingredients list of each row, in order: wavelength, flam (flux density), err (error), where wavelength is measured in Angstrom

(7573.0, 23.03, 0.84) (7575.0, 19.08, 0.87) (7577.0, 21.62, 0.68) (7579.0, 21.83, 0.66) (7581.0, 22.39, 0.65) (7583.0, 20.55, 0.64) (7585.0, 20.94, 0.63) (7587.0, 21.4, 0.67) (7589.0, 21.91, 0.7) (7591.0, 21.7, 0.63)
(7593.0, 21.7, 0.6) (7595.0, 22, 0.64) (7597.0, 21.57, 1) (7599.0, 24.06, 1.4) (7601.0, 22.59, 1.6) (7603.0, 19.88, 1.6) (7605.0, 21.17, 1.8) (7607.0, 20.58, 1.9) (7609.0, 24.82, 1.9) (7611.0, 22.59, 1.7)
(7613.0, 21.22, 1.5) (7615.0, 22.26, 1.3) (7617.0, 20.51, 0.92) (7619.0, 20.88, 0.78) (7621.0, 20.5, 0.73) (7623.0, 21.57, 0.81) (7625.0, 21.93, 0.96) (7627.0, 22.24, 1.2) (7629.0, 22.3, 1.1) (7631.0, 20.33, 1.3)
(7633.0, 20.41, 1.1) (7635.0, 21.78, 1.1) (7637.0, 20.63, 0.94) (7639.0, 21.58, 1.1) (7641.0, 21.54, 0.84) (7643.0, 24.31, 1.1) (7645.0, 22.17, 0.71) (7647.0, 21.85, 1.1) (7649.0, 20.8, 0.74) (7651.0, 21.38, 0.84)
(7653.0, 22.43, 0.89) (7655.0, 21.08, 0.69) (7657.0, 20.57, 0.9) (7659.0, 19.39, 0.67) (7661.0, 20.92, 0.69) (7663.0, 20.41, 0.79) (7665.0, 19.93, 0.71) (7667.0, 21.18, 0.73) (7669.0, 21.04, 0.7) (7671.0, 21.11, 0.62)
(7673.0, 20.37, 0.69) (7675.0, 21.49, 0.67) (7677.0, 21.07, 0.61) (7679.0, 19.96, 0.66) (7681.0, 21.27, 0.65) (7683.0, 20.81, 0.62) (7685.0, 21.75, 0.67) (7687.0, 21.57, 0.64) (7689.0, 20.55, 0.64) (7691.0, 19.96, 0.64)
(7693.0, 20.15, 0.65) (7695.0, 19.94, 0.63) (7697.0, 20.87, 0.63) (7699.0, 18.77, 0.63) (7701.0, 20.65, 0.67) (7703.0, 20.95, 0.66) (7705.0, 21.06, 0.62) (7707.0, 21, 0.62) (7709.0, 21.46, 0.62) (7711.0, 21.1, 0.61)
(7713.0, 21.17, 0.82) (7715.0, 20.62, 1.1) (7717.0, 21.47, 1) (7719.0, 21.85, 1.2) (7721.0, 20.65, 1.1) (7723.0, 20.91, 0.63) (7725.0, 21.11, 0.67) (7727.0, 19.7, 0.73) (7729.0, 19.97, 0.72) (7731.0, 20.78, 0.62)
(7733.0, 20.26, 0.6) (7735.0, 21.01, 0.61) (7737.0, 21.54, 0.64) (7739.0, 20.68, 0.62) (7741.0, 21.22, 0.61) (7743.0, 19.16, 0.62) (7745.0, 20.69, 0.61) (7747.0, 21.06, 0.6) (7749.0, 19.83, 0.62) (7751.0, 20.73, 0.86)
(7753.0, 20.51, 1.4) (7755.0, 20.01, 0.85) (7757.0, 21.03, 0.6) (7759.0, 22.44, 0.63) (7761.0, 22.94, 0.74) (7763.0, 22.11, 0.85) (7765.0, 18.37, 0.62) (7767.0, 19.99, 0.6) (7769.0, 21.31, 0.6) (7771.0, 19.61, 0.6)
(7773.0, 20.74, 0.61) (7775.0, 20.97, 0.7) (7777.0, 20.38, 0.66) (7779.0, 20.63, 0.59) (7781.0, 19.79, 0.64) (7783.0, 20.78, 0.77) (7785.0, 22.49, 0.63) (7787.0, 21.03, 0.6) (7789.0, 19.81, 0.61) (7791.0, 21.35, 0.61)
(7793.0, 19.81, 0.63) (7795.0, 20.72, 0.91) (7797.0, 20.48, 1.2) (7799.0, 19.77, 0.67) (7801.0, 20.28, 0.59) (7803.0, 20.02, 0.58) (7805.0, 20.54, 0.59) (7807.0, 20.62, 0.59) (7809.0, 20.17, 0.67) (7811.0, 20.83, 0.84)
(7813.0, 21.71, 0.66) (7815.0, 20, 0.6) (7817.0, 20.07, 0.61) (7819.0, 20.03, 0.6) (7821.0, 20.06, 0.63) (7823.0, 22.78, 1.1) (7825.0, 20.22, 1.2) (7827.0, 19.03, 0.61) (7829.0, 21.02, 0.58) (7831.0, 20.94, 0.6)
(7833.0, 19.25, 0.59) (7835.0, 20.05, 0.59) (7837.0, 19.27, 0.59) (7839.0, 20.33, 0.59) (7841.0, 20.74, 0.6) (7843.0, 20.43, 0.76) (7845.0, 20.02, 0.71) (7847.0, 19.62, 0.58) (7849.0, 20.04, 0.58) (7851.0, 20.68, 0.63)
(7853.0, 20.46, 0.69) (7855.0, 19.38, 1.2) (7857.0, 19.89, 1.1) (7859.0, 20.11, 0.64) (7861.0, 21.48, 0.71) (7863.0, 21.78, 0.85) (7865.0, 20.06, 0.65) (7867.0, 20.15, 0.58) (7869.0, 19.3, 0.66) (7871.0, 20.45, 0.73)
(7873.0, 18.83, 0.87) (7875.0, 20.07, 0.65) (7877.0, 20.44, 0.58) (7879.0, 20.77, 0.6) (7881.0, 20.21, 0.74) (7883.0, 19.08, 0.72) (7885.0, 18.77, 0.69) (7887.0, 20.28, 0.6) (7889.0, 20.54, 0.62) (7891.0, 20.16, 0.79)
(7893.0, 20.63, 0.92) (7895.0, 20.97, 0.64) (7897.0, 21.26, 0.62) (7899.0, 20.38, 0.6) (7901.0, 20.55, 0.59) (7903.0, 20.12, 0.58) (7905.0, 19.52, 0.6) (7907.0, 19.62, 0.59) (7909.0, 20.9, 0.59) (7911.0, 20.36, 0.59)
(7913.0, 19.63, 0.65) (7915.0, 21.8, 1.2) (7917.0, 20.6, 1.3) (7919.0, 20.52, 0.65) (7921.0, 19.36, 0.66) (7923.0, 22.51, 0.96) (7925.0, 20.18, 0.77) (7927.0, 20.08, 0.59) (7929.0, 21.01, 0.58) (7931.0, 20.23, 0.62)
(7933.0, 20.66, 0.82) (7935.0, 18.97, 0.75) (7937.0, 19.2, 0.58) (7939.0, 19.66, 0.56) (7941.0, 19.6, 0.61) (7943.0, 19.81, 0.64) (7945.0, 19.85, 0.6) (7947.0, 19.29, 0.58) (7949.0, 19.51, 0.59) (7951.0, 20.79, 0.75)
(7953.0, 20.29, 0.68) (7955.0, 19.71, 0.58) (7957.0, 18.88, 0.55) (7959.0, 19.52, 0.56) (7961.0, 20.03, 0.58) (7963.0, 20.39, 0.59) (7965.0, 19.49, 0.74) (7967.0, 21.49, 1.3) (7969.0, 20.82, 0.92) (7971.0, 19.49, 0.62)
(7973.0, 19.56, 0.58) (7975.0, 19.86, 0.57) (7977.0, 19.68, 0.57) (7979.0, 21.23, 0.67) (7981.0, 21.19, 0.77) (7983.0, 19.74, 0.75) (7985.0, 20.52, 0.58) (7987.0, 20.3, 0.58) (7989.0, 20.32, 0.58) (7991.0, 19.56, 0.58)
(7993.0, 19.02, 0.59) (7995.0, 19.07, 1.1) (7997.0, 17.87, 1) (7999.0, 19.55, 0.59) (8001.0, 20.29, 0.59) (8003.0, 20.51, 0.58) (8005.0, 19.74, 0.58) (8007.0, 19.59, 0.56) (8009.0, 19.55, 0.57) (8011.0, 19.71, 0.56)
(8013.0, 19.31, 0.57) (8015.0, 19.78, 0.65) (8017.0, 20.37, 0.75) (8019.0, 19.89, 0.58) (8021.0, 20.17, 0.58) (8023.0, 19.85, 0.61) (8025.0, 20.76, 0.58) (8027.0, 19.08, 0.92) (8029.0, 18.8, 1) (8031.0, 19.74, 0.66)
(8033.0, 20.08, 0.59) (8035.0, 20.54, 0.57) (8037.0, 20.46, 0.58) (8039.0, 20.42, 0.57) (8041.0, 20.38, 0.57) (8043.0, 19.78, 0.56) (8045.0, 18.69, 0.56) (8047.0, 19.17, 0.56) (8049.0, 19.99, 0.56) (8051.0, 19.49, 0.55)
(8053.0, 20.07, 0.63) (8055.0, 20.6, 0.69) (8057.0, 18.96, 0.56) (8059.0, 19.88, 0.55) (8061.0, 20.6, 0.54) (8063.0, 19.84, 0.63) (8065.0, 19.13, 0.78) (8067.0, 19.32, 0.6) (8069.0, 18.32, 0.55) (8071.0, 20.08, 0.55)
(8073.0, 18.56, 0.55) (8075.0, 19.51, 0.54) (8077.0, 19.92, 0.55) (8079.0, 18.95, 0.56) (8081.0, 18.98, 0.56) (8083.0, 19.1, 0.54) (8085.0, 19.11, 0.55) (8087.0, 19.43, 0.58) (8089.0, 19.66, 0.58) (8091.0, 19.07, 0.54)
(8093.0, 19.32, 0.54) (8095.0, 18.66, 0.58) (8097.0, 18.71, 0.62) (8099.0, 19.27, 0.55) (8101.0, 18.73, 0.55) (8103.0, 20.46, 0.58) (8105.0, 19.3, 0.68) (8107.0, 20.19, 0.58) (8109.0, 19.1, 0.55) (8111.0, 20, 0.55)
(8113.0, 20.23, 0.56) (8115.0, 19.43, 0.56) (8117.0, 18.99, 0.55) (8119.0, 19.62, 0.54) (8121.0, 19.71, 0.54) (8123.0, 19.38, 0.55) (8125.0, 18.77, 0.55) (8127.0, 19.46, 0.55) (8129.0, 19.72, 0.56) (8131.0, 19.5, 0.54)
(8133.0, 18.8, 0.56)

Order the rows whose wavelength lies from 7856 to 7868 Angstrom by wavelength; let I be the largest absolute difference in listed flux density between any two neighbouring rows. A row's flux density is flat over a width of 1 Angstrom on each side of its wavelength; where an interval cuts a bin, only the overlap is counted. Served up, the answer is 1.72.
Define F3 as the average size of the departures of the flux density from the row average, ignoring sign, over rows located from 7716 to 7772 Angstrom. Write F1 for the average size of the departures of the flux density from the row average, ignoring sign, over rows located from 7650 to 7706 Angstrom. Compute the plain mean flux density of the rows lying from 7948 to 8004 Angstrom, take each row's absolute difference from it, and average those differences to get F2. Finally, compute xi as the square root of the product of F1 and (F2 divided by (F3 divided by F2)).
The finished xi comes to 0.56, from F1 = 0.59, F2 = 0.63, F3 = 0.74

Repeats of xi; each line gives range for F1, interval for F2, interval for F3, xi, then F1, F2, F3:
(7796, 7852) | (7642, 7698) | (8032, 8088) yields 0.65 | 0.52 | 0.68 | 0.57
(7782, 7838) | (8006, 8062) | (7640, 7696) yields 0.44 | 0.66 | 0.45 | 0.69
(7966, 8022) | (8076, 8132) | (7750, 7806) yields 0.34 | 0.57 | 0.38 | 0.71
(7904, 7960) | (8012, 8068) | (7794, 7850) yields 0.53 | 0.64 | 0.48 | 0.52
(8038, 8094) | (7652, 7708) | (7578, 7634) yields 0.45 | 0.51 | 0.57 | 0.81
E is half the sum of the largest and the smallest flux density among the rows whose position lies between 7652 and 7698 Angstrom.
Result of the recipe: 20.9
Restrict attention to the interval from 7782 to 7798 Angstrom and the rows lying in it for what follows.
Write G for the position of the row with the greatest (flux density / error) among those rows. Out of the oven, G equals 7785.0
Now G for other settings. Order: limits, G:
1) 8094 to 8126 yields 8121.0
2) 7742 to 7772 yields 7759.0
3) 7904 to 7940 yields 7929.0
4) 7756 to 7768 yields 7759.0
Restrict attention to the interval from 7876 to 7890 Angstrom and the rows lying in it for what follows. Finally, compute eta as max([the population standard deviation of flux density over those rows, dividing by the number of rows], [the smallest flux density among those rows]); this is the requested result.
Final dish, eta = 18.8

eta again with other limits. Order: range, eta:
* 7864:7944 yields 18.8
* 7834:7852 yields 19.3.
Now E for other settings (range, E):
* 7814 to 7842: 20.9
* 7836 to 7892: 20.3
